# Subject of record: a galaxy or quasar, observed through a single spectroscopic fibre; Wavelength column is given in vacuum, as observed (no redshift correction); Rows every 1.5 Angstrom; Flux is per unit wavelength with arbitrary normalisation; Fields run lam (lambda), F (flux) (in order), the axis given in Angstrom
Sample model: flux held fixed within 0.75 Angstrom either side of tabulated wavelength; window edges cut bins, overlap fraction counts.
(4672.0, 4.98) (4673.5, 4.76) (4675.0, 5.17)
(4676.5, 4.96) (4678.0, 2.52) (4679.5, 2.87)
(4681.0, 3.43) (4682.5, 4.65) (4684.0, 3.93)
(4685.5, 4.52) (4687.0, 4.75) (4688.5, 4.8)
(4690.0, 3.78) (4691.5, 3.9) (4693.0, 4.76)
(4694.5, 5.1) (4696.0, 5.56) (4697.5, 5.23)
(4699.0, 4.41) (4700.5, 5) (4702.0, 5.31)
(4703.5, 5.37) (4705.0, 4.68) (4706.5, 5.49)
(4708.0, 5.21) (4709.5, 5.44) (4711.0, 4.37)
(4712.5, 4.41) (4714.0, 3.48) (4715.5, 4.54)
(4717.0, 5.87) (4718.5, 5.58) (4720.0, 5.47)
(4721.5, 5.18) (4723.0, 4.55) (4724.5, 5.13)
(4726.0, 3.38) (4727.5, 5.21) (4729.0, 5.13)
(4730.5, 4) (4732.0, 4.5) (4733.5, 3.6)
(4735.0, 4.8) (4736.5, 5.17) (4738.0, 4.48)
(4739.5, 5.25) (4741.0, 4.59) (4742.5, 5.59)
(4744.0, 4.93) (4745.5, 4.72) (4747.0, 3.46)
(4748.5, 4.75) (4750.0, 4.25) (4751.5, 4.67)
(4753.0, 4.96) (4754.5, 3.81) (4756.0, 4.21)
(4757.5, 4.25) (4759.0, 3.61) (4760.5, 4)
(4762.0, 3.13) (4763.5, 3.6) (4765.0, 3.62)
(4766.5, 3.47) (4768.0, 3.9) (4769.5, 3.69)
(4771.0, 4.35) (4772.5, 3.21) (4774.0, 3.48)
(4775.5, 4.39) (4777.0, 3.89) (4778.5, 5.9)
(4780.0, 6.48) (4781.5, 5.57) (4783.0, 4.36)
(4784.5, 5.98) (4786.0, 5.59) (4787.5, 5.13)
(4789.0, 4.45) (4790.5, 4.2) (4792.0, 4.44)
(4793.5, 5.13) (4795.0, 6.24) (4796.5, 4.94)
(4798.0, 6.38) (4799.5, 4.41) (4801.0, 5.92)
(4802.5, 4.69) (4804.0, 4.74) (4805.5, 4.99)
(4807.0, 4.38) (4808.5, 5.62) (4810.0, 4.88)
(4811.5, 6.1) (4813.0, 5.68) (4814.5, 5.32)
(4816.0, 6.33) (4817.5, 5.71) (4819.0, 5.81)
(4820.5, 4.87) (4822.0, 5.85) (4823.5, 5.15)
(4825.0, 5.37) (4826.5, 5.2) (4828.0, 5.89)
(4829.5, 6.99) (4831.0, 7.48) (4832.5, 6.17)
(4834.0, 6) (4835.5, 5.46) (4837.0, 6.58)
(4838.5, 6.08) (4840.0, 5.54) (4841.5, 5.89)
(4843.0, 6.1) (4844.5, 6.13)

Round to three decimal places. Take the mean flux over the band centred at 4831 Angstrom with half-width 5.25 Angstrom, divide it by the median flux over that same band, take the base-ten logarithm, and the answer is 0.012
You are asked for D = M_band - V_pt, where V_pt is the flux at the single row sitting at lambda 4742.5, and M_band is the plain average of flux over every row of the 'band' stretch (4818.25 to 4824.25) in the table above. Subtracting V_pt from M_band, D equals -0.2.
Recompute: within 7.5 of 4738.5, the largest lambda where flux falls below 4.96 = 4745.5 Angstrom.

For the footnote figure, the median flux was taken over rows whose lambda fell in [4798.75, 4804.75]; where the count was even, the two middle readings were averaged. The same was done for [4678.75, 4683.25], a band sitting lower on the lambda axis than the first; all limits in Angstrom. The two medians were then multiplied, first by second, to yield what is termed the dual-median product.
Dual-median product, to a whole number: 16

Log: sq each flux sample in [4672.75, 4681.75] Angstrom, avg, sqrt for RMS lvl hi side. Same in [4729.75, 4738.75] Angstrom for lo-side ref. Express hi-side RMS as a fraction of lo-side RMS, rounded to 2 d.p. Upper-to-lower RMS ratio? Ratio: 0.92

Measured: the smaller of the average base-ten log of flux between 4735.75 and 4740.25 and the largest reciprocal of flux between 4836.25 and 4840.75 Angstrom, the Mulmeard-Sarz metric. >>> 0.181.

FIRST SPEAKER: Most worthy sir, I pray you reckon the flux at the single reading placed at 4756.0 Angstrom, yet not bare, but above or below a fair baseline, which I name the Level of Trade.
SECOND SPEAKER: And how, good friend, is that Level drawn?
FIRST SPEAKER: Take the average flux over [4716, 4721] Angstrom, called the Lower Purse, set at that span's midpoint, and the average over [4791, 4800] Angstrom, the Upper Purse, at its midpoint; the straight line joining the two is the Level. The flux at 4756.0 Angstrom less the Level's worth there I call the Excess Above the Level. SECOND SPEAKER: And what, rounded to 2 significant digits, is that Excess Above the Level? -1.2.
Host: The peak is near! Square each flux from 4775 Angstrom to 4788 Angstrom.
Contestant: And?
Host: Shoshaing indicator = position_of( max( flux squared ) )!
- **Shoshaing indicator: 4780.0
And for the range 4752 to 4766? 4753.0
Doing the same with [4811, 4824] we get 4816.0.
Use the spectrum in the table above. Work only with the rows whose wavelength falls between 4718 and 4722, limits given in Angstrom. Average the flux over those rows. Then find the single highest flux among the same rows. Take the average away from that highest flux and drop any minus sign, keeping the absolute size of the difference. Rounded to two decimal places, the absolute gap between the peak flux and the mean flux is 0.17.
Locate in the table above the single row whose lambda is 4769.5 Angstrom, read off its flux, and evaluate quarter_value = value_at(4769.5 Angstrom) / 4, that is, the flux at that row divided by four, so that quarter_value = 0.92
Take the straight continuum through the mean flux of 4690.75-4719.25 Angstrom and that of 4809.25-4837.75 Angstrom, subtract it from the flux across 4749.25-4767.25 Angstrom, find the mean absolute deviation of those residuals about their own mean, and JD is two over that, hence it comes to 4.4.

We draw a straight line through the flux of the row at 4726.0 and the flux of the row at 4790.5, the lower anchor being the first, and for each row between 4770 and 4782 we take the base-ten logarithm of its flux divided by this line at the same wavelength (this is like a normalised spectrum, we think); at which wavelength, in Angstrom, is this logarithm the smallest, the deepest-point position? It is 4772.5 Angstrom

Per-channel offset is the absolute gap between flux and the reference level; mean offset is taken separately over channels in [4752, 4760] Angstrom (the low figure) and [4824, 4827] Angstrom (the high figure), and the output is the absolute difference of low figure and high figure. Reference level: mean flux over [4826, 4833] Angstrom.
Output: 1.1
